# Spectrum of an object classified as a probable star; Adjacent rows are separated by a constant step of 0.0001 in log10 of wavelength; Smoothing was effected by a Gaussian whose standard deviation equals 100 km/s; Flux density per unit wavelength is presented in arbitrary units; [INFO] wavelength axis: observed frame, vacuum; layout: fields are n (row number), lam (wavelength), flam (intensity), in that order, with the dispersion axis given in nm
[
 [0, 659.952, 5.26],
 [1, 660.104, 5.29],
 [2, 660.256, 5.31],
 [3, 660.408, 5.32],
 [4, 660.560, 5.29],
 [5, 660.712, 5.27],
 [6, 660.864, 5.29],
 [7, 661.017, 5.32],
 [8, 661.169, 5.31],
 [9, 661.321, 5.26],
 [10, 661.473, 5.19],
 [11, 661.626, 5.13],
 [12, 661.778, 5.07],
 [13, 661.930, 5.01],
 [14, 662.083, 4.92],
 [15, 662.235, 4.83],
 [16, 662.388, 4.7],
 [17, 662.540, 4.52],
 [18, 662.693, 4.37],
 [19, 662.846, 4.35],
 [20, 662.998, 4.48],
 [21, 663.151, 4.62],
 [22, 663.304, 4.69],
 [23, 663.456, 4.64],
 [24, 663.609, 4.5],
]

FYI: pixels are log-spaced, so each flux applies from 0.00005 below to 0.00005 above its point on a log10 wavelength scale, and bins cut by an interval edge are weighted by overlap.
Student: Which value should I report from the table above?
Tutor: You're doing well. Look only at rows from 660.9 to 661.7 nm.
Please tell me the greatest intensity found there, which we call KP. 5.32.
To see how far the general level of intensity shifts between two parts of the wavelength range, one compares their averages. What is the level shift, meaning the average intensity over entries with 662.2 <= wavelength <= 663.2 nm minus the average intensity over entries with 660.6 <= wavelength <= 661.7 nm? -0.7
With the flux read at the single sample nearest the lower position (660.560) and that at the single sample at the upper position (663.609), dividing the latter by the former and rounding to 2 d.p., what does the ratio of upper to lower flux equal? 0.85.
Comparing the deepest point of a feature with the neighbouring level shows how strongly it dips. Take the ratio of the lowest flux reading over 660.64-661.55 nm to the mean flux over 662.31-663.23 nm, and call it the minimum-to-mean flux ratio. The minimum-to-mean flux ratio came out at 1.15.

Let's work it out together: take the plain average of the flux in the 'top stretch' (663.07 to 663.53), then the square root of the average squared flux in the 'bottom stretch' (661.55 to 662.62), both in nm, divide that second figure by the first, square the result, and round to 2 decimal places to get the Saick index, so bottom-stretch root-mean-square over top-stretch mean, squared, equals 1.10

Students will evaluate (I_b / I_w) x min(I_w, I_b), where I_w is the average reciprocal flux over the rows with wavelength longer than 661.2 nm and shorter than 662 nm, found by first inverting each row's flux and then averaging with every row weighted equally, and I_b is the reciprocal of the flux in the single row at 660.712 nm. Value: 0.185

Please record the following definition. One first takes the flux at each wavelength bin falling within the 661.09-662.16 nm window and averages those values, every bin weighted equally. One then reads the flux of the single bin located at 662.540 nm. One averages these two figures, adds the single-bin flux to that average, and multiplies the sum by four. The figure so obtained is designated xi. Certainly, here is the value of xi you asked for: 37.4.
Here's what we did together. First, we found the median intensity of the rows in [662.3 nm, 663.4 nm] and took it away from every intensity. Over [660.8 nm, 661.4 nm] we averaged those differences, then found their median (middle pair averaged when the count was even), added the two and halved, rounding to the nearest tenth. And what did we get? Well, 0.8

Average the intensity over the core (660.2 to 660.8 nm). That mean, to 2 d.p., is 5.30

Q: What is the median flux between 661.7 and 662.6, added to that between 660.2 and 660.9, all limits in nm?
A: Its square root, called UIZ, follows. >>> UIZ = 3.19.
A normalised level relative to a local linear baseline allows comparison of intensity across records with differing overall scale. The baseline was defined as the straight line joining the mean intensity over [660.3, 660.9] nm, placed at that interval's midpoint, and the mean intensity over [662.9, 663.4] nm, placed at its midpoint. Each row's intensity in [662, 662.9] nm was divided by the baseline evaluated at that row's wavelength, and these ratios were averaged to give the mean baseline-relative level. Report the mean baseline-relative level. 0.96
